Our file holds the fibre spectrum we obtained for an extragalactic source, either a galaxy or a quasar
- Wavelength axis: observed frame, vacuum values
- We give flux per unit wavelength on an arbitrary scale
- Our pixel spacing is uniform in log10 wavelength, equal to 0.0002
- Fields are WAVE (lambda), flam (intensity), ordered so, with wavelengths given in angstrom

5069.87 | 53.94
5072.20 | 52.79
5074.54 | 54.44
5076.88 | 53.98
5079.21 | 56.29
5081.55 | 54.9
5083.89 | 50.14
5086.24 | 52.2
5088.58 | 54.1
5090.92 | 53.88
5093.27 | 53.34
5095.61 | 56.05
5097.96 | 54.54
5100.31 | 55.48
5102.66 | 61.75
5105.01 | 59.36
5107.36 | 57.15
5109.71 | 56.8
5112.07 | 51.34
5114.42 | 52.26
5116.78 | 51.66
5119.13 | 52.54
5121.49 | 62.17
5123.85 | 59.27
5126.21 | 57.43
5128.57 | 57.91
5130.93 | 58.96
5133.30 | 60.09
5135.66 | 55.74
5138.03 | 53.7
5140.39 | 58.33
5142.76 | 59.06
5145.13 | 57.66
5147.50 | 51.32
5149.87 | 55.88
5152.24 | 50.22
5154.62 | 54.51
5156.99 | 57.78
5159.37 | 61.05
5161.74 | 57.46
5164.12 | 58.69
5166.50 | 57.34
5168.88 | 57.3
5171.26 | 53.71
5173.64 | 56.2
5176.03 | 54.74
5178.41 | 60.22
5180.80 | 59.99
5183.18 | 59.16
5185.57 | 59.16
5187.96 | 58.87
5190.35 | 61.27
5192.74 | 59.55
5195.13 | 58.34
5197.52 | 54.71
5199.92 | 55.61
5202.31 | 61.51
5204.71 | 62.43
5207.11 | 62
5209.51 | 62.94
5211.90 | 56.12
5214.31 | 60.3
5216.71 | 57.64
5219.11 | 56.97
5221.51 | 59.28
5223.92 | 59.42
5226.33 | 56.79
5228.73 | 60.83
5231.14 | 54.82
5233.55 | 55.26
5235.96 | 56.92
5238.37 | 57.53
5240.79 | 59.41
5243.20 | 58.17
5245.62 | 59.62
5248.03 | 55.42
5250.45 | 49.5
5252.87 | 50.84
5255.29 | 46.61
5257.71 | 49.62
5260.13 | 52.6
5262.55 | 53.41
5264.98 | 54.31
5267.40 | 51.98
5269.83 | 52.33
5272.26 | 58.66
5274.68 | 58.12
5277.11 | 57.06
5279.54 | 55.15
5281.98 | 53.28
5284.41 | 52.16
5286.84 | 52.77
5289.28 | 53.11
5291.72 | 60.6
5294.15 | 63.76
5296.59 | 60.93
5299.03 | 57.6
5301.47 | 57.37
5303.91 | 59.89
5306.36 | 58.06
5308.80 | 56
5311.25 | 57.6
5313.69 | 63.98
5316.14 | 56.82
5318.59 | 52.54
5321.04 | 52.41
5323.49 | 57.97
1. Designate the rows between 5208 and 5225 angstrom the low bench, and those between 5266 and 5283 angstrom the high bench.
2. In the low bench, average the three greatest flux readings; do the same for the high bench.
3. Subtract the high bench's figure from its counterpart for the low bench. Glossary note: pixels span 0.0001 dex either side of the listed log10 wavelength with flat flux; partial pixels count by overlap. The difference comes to 3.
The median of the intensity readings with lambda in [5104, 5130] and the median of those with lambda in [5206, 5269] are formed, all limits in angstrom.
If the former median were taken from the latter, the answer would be -0.3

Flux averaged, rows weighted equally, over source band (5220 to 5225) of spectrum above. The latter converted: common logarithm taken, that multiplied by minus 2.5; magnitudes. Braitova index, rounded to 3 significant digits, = -4.43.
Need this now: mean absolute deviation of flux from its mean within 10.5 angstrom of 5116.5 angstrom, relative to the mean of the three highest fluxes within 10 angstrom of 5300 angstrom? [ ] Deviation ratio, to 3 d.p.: 0.053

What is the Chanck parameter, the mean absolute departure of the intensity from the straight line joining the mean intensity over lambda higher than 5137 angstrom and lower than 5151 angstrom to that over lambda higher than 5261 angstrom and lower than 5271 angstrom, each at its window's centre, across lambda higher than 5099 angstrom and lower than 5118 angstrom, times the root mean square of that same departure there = 11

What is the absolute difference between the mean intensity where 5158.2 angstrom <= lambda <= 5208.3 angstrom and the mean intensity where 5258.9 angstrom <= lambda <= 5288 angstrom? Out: 4.2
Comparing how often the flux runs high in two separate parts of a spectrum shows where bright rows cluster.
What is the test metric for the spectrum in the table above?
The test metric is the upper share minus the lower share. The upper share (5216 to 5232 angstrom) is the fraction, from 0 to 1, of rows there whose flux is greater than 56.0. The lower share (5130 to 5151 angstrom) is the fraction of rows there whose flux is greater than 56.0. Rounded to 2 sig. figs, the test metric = 0.30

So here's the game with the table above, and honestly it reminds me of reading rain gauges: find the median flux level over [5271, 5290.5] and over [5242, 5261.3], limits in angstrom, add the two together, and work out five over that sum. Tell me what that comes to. 0.0472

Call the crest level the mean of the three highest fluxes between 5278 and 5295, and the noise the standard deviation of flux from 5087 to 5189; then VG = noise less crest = -56.8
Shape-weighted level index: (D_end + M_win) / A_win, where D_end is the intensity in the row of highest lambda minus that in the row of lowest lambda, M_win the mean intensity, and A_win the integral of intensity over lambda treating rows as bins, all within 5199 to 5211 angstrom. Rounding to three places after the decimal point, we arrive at 0.093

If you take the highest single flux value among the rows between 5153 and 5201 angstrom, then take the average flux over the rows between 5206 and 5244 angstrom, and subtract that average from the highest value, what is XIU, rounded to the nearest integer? 3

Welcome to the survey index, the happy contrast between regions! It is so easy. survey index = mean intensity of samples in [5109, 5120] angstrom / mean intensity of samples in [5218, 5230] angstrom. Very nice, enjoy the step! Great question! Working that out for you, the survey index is 0.90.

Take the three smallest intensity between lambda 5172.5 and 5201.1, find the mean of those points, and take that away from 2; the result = -53.0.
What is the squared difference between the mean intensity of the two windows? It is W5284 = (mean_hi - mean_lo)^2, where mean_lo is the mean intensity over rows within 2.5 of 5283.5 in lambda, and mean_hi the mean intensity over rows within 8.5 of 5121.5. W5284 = 12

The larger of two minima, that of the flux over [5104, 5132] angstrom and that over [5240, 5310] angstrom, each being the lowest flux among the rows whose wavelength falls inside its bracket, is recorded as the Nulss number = 51.3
